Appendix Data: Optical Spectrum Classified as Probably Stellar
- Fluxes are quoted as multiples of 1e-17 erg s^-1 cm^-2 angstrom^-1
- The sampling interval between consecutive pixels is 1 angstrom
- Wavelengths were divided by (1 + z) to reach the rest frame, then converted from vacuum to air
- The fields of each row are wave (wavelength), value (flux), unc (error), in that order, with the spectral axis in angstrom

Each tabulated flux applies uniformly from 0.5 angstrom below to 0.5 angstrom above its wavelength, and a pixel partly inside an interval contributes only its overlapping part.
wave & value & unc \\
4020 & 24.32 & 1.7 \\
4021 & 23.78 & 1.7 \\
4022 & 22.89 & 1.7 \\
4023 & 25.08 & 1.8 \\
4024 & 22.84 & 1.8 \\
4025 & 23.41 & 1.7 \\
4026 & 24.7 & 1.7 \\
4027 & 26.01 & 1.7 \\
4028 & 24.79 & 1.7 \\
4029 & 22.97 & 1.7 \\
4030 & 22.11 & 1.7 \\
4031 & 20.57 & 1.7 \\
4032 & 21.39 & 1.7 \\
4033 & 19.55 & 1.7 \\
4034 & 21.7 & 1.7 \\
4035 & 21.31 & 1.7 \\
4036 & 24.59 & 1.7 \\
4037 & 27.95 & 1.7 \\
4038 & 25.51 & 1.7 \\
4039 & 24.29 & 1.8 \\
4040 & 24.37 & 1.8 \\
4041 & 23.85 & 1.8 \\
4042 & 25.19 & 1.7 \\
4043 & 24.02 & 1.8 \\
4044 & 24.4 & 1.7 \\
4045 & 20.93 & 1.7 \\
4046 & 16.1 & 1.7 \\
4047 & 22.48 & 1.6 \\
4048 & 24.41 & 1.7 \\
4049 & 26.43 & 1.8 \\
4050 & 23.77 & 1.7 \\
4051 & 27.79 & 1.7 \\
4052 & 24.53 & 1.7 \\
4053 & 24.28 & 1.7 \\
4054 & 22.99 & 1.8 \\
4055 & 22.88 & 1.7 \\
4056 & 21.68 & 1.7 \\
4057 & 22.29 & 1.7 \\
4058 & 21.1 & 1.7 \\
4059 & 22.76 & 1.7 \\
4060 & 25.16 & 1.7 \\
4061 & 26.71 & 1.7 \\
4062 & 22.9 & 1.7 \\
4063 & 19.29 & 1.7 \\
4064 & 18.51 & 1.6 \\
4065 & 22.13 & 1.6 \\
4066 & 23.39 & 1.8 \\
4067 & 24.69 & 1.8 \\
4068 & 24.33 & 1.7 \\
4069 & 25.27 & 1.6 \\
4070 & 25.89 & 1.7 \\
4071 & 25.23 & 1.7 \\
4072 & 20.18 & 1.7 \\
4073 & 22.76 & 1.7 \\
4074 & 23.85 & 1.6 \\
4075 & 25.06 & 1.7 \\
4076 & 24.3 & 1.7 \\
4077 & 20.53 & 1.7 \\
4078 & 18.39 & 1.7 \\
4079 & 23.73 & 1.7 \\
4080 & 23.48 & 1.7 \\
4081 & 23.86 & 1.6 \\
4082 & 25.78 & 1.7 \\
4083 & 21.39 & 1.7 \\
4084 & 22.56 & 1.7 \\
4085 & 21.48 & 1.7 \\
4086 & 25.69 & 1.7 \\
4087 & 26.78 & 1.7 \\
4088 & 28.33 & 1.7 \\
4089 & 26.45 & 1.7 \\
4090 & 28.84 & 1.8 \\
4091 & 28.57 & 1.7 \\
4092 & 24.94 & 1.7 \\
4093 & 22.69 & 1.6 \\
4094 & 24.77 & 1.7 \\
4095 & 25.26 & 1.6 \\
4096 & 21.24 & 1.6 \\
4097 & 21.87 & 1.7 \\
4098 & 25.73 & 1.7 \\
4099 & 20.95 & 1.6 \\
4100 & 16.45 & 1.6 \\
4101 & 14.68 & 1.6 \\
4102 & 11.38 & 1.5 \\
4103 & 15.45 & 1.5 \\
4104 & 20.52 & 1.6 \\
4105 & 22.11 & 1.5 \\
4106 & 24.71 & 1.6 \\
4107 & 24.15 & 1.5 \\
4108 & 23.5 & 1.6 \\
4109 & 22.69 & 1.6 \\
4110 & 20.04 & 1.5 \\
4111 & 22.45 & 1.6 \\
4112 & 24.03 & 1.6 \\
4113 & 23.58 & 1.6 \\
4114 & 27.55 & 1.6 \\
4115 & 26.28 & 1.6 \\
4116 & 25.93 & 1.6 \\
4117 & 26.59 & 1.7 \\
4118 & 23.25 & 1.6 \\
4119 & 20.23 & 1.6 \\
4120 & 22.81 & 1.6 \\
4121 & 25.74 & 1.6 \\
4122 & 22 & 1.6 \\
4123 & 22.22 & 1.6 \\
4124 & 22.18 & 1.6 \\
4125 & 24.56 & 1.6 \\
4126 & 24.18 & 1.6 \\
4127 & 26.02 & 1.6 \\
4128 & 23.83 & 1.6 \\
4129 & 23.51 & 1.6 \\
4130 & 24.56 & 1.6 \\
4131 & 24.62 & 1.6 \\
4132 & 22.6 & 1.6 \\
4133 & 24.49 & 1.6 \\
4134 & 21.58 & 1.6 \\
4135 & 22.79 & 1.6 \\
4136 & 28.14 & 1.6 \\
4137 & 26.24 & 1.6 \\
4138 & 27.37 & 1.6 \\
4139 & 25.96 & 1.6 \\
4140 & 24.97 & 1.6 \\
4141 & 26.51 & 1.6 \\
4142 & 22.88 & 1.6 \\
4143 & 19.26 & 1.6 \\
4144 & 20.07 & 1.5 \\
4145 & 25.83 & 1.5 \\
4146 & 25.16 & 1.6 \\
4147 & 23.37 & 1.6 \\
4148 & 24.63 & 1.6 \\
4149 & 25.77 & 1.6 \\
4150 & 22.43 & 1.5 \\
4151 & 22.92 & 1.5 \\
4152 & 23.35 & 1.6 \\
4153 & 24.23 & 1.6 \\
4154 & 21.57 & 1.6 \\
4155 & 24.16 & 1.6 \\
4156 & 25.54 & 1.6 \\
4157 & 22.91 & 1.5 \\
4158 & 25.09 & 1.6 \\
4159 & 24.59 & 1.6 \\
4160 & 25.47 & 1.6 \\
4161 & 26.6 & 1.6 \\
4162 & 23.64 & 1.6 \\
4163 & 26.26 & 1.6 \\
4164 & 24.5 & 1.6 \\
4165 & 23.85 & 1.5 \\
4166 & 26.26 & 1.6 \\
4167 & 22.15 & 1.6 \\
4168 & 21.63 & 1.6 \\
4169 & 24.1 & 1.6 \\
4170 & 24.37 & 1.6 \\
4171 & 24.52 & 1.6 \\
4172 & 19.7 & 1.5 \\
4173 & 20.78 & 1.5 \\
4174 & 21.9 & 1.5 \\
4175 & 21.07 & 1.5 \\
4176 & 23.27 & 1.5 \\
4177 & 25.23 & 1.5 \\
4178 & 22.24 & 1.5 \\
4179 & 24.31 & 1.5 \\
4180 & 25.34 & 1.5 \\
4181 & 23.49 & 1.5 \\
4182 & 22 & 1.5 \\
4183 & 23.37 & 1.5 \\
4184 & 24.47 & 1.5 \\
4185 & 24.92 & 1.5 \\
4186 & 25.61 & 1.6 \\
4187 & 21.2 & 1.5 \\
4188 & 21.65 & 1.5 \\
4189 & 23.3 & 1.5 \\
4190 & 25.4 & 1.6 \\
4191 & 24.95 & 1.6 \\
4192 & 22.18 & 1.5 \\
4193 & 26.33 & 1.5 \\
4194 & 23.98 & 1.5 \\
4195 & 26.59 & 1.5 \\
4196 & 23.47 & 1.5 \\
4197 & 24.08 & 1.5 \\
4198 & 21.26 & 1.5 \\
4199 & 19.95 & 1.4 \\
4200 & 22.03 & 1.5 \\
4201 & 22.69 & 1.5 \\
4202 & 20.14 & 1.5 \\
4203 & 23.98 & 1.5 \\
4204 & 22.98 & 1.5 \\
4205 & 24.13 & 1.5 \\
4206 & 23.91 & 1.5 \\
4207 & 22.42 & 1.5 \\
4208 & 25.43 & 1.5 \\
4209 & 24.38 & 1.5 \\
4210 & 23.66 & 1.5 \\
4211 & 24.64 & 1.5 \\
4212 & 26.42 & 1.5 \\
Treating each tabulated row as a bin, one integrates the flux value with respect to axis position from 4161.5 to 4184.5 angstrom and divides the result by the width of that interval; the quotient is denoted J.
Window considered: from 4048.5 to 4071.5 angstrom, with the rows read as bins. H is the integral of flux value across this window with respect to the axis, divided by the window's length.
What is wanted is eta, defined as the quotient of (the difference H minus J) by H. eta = 0.010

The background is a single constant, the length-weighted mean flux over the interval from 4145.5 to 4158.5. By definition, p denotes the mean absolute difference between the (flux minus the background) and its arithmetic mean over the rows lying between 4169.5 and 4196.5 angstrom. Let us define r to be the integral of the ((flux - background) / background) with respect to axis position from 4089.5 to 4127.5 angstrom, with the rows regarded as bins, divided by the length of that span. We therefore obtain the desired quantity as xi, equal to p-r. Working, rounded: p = 1.5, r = -0.043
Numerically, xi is 1.5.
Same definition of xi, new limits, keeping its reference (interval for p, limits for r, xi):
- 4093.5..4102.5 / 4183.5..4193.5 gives 4.1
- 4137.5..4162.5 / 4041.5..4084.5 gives 1.6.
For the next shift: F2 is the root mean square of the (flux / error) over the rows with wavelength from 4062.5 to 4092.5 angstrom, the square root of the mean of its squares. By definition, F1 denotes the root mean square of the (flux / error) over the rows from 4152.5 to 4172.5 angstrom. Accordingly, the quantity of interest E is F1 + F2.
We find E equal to 29.4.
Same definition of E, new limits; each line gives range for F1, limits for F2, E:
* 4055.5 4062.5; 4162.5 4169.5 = 29.0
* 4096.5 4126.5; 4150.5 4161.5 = 29.4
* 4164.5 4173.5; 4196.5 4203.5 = 29.6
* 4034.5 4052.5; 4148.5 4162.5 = 29.3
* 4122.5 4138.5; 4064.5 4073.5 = 29.3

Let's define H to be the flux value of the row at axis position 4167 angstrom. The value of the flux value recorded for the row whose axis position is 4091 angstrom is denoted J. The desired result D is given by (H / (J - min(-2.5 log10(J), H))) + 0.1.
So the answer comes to 0.79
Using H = 22.15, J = 28.57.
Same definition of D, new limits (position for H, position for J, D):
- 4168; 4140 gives 0.86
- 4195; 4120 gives 1.11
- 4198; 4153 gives 0.87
